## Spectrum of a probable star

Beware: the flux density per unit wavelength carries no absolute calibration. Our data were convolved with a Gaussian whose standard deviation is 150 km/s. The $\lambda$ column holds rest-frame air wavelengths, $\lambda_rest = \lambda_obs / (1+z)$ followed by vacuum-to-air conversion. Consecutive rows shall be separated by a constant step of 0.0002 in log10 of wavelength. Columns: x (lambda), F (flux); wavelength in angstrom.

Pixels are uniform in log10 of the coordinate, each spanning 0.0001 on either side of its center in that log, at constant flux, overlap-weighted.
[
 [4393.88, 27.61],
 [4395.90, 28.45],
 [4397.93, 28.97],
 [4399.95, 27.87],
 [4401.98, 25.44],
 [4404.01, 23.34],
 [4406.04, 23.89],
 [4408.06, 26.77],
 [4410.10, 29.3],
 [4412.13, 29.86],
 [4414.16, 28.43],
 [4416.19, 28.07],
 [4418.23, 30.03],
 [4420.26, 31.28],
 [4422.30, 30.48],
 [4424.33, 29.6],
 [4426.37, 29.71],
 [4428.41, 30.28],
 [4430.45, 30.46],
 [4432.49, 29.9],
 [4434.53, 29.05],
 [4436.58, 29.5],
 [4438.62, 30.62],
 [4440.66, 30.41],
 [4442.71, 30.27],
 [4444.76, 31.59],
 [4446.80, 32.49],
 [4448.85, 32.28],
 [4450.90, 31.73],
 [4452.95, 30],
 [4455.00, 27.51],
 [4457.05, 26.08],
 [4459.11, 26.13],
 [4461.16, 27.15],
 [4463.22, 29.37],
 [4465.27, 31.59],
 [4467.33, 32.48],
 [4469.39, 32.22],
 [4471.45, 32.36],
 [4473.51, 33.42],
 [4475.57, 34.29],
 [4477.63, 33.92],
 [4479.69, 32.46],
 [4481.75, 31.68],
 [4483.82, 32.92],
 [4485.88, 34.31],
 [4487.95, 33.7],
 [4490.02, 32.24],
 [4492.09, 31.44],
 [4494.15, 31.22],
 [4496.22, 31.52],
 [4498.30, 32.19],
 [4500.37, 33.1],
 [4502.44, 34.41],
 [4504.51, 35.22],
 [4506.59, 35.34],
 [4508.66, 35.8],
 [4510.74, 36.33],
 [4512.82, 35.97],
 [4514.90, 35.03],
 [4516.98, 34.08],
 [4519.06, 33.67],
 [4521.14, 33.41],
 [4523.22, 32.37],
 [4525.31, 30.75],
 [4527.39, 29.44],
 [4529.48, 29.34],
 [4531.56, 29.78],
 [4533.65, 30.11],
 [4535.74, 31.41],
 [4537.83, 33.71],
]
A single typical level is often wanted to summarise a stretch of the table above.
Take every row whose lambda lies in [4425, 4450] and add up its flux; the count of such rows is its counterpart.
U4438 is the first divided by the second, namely 30.5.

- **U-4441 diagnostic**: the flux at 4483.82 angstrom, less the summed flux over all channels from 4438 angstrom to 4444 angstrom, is -58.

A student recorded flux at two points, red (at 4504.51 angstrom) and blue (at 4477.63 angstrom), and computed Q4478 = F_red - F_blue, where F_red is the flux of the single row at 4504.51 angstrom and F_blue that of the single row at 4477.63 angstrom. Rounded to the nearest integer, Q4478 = 1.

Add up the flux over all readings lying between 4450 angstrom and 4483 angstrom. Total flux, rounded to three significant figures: 492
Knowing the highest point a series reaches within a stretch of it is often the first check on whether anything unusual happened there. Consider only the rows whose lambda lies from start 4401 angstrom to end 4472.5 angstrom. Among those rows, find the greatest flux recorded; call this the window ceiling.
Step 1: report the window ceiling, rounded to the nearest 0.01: 32.49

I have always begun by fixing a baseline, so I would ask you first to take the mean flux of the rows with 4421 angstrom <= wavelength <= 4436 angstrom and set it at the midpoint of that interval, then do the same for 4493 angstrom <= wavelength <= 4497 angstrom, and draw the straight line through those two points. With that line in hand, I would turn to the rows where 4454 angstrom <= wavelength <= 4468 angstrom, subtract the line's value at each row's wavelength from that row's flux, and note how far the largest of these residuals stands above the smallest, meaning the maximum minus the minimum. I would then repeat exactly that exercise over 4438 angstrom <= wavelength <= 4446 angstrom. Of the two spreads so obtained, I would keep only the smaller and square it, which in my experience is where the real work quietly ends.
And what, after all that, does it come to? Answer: 1.6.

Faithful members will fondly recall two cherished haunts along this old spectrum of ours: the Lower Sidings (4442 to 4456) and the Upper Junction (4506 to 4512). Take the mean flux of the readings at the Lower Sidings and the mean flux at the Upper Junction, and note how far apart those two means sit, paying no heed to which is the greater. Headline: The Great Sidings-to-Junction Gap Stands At 5.0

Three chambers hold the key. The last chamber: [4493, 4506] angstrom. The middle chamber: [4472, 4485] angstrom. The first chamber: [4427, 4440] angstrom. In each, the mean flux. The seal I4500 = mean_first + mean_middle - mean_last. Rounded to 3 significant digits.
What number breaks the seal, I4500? 30.1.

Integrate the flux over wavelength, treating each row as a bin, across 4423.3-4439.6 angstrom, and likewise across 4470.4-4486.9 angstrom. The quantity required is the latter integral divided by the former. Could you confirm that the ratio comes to 1.12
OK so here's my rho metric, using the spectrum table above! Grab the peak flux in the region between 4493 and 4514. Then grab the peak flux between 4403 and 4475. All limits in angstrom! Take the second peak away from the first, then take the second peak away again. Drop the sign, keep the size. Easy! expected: 30.51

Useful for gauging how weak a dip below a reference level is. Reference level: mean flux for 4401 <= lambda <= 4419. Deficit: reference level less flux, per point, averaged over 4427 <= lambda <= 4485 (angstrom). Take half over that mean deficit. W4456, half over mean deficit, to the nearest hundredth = -0.14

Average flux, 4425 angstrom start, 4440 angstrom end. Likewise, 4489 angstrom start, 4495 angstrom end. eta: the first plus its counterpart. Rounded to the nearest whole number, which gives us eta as 62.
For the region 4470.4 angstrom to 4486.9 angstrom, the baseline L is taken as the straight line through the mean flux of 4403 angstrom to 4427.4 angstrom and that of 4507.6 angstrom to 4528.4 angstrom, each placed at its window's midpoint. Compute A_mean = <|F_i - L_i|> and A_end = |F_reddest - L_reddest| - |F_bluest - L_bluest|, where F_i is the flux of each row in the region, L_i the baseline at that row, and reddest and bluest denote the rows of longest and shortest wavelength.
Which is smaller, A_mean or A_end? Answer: 1.2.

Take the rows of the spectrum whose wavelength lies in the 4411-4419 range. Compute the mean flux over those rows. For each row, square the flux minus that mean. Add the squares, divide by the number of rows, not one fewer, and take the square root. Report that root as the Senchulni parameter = 0.86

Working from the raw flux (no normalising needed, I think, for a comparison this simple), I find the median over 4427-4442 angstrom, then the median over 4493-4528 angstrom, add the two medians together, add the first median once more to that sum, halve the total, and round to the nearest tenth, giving 47.1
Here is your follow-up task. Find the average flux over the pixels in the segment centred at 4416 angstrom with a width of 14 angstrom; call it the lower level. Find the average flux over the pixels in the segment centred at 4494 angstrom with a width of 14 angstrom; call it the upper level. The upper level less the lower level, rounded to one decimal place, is 2.6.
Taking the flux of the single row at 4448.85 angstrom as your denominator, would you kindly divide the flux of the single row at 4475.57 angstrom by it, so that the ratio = 1.06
